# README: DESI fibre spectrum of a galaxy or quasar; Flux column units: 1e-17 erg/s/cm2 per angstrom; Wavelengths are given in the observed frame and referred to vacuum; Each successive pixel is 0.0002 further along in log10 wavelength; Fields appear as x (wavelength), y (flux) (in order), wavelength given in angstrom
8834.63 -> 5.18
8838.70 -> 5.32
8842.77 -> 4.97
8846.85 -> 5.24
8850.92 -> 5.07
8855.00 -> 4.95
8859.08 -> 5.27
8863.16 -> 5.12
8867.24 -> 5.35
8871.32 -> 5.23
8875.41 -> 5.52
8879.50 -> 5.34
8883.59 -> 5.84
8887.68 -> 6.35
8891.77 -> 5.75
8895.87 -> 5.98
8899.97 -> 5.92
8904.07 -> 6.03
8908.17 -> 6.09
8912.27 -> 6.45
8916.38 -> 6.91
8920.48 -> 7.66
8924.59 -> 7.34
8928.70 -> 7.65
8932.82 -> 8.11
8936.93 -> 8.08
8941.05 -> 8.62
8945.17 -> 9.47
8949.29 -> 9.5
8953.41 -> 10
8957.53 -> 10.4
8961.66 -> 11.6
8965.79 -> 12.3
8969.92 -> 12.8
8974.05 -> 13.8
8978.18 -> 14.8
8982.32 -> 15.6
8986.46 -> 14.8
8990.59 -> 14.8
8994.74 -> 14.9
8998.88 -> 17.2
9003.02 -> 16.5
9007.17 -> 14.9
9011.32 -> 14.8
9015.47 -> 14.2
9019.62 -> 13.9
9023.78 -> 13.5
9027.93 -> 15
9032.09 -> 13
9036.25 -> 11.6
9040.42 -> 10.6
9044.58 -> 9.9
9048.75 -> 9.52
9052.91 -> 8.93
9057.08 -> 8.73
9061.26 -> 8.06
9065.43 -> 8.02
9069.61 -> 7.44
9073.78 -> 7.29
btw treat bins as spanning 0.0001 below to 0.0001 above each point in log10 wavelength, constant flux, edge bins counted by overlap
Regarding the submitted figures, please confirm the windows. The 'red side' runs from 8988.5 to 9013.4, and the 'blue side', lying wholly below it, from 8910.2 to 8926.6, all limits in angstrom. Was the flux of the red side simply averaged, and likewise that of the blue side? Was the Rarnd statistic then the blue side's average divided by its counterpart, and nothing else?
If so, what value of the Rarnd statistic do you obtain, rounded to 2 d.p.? 0.46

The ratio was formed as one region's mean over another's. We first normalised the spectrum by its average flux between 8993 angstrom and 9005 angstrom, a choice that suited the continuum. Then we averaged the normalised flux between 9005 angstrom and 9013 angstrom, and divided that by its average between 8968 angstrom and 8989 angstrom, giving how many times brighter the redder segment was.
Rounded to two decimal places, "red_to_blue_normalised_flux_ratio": 1.03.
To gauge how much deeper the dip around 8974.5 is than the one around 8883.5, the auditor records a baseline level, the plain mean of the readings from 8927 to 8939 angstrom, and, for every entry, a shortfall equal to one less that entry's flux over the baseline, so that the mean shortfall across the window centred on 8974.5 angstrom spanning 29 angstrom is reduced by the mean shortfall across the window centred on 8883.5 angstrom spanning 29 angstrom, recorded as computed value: -1.0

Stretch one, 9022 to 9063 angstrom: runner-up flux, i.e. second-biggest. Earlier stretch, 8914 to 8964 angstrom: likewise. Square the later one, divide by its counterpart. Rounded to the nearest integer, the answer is 18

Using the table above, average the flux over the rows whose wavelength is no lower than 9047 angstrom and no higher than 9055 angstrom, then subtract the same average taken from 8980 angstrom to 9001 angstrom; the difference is -6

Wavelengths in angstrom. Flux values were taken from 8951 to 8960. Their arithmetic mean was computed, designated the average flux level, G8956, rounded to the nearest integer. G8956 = 10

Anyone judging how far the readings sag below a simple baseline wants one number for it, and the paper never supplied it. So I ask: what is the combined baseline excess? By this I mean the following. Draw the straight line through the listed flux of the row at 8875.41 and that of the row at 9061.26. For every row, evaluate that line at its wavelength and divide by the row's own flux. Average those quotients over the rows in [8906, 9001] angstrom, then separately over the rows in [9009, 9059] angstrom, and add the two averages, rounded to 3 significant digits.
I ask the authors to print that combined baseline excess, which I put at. 1.33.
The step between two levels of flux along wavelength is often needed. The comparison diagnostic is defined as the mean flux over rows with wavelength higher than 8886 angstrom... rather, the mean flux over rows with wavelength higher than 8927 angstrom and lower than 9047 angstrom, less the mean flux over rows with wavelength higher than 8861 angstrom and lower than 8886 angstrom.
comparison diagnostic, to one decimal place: 7.1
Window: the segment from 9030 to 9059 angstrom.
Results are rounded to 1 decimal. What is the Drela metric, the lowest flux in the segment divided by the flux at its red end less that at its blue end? -2.0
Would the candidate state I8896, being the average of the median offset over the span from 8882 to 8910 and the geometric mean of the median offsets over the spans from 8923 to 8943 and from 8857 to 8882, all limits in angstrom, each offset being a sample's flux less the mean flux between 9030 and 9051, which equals -0.47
